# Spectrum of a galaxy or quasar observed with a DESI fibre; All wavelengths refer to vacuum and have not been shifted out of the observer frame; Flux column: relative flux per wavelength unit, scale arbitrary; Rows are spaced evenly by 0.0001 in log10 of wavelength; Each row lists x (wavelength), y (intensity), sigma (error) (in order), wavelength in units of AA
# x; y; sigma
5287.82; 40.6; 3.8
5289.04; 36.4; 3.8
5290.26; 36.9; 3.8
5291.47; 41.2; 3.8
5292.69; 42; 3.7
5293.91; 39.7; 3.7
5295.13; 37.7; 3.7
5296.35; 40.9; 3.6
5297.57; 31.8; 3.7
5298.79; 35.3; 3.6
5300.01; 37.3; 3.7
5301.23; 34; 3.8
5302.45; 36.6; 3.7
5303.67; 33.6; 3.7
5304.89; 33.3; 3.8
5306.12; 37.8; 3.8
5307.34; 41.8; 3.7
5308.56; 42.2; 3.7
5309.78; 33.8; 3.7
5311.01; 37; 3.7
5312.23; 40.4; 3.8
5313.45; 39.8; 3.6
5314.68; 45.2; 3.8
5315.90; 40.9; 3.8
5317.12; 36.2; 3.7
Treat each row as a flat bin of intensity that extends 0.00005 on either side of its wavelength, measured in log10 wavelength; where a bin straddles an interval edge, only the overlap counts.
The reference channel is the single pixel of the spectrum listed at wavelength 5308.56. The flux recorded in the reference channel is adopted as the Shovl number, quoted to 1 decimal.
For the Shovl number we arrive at 42.2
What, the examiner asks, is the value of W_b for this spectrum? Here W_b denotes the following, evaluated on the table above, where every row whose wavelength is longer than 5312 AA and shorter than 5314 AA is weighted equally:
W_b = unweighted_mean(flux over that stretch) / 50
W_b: 0.80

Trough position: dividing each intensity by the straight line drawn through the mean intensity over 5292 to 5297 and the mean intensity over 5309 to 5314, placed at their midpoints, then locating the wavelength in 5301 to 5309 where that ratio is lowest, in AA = 5304.89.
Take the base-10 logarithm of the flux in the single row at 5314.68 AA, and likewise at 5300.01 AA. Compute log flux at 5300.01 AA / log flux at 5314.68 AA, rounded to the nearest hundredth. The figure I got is 0.95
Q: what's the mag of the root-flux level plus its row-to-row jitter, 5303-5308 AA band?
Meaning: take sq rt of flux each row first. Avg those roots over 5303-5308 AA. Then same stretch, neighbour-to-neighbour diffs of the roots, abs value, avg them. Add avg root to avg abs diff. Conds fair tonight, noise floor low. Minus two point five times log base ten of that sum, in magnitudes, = -2.00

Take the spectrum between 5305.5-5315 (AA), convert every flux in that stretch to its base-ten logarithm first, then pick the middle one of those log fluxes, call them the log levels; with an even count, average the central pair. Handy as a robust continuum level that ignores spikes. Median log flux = 1.60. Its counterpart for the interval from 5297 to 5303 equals 1.55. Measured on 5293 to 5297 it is 1.60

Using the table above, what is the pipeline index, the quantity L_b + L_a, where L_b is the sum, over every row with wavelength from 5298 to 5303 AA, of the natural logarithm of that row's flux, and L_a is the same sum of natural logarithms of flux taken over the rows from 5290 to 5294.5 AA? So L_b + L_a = 29.1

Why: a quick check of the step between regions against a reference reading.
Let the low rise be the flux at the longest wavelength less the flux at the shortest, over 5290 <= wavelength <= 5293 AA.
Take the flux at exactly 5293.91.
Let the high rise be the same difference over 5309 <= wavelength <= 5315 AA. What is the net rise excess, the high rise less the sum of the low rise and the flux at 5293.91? -33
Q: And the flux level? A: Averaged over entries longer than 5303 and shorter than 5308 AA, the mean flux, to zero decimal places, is 37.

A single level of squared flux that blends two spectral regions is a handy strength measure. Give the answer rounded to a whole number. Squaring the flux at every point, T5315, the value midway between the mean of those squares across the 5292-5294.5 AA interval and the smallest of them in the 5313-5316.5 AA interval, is 1627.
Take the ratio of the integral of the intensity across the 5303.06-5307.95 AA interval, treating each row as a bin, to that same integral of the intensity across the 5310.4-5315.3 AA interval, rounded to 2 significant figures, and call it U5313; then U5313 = 0.90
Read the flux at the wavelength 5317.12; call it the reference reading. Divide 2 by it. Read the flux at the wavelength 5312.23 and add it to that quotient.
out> 40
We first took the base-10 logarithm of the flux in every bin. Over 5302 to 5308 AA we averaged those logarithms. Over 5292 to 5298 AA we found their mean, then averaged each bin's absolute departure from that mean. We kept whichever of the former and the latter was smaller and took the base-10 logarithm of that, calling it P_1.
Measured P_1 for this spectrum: -1.46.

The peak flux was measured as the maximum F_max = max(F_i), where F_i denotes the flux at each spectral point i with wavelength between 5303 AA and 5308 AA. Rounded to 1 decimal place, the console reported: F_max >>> 41.8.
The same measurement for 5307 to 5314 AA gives 42.2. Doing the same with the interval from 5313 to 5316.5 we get 45.2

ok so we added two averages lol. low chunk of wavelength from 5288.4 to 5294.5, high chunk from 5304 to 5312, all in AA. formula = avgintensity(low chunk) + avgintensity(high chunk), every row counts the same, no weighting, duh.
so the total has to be 76.9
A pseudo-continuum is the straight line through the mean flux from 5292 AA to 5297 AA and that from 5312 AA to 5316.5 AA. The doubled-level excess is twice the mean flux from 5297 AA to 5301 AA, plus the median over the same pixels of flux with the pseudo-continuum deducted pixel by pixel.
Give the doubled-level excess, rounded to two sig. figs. 64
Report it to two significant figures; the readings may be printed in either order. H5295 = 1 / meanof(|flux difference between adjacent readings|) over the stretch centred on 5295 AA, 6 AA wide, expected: 0.24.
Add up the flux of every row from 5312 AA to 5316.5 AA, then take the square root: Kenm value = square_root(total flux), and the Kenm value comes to 12.9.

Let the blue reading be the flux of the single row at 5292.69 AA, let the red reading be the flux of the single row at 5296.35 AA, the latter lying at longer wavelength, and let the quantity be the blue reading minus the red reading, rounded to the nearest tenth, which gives 1.1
